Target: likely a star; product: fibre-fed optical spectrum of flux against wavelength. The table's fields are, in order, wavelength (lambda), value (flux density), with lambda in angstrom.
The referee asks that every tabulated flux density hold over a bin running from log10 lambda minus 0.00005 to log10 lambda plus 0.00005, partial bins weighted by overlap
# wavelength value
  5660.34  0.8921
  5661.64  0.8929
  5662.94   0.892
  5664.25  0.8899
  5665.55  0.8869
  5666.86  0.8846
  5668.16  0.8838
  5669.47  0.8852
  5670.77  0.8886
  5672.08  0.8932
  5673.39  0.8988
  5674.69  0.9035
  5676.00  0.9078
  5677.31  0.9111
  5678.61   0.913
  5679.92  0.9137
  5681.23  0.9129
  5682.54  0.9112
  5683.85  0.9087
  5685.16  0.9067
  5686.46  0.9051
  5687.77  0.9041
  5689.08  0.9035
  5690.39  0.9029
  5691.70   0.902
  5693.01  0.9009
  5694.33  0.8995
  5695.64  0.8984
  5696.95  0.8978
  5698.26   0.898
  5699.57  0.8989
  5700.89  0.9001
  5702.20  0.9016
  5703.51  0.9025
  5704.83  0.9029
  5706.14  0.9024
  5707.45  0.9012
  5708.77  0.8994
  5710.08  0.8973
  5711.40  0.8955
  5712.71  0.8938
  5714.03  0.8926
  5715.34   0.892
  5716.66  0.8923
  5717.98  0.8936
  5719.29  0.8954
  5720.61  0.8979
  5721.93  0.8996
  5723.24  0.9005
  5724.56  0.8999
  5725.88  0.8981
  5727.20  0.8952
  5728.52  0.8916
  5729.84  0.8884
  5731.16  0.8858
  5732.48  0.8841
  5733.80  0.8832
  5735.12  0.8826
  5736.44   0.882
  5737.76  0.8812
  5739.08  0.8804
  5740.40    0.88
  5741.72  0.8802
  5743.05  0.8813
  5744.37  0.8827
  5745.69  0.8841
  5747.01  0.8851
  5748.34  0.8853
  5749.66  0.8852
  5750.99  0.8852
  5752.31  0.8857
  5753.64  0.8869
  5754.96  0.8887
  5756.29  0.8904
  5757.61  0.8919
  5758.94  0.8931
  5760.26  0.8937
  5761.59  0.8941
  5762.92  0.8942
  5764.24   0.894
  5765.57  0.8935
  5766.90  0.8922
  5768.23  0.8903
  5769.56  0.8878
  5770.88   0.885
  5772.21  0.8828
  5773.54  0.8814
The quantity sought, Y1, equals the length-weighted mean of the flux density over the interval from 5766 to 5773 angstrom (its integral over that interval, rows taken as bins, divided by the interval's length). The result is 0.888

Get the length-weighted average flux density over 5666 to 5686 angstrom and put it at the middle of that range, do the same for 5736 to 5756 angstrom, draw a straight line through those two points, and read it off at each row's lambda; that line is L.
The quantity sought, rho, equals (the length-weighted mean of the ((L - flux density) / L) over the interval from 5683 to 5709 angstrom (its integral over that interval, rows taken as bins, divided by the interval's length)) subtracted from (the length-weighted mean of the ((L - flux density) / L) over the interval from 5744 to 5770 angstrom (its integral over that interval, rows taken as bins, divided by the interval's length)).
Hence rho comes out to -0.003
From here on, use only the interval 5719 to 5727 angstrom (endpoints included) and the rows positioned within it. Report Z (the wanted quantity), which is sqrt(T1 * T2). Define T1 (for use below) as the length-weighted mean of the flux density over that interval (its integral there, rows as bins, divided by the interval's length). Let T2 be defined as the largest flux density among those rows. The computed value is 0.899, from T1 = 0.898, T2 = 0.9005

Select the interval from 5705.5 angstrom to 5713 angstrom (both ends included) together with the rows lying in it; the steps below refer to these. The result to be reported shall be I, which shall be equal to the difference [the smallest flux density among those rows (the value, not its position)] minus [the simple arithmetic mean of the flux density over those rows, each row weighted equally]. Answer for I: -0.0045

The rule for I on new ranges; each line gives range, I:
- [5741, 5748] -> -0.0025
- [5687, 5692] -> -0.0011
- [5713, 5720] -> -0.0012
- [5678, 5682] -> -0.0003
